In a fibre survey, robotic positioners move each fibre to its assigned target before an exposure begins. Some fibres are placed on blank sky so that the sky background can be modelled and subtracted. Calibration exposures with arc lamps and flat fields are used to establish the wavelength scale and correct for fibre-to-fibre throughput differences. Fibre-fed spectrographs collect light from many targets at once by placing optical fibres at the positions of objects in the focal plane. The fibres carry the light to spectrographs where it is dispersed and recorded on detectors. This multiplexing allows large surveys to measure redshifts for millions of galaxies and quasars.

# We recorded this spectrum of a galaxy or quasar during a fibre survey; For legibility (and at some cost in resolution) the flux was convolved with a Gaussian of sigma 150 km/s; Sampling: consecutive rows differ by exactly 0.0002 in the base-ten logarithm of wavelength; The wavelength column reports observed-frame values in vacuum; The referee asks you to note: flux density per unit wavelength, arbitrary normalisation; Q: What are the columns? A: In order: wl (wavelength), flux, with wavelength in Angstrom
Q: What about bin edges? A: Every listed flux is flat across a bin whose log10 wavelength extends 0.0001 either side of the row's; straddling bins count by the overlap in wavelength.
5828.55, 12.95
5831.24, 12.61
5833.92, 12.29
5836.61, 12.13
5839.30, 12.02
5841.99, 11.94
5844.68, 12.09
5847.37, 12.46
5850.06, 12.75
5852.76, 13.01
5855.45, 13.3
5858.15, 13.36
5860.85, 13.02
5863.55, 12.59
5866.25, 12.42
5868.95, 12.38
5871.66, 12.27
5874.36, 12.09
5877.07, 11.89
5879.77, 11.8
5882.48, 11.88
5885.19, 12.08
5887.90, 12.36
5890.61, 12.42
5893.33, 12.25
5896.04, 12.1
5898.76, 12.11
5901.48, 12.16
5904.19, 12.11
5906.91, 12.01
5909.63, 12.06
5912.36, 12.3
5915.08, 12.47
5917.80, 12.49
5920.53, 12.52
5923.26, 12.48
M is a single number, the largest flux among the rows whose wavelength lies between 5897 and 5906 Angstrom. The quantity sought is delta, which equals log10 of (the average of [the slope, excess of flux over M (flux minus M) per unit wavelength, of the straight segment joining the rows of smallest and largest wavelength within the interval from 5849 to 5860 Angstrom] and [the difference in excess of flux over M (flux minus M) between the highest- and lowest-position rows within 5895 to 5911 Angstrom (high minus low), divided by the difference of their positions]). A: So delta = -1.4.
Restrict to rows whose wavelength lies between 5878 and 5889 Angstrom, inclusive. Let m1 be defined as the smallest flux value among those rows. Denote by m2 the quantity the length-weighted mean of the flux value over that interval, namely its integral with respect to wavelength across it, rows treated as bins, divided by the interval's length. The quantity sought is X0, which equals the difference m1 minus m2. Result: -0.224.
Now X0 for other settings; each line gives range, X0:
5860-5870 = -0.212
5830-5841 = -0.230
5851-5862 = -0.145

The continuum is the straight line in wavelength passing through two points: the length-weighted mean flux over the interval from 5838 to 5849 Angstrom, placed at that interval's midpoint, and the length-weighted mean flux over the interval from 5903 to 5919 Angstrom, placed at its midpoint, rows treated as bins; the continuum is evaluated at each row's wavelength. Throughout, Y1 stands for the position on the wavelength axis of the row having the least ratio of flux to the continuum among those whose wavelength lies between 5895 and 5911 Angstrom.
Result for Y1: 5906.91 Angstrom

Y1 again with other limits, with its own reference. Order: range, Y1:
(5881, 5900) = 5882.48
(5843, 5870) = 5844.68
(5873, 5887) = 5879.77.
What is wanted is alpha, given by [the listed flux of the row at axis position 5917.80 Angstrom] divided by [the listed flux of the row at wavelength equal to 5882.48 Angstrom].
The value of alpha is 1.05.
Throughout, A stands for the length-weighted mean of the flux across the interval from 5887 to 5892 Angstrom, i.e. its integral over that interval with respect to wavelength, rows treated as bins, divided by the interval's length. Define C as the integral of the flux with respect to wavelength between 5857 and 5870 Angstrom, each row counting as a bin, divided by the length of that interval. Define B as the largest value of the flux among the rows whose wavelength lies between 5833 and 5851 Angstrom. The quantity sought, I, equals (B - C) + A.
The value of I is 12.4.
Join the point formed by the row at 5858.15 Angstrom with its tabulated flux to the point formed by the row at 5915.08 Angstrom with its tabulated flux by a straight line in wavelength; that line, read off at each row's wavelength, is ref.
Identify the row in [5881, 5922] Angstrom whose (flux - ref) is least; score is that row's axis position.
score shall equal 5882.48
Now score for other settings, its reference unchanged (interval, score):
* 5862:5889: 5879.77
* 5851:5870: 5866.25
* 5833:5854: 5841.99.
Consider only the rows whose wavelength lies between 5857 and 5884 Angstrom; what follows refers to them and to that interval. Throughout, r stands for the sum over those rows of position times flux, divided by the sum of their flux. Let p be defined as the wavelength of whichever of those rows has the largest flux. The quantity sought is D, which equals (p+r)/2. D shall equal 5864.1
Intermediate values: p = 5858.15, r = 5870.0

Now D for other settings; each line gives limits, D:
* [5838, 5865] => 5854.9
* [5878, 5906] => 5891.3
